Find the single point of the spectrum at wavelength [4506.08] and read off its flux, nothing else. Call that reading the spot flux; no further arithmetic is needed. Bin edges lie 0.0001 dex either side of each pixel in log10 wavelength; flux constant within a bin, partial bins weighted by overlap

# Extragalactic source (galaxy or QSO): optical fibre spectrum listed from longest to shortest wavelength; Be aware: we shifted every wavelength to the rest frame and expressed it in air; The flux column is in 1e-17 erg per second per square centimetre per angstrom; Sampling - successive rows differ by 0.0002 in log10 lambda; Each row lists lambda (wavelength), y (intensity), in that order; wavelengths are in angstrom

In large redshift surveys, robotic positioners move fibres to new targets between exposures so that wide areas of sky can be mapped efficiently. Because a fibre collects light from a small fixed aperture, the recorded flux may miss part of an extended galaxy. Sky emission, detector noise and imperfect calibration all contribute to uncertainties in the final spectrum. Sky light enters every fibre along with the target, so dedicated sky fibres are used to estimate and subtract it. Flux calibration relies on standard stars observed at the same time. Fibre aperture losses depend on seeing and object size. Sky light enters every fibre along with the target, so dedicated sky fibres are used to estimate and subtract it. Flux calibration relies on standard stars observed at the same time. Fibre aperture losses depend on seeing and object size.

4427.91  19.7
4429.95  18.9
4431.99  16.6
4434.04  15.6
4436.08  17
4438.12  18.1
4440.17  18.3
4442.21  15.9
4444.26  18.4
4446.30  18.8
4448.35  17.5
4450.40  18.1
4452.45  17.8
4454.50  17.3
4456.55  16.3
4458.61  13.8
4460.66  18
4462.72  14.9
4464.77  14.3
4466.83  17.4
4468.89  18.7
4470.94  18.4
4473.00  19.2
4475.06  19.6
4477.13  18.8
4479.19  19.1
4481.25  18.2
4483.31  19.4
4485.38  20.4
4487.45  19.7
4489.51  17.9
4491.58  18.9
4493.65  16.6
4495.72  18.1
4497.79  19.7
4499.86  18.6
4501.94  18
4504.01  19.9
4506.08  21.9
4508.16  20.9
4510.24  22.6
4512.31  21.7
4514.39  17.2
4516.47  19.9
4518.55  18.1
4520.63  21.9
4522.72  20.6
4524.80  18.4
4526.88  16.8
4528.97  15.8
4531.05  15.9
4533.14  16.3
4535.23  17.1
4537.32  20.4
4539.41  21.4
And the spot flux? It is 21.9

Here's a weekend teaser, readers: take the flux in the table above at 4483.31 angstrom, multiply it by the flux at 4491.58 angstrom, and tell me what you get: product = 367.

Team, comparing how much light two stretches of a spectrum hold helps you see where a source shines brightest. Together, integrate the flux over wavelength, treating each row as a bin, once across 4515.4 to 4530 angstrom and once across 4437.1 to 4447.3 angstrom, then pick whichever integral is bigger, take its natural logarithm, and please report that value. 5.61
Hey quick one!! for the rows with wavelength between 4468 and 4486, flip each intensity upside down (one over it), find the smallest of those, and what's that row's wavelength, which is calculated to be 4485.38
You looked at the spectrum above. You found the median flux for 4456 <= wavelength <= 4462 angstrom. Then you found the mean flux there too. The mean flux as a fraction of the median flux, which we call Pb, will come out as 0.98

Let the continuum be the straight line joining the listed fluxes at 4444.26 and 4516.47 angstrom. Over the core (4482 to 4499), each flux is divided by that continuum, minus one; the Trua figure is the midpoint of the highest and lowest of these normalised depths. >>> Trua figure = -0.043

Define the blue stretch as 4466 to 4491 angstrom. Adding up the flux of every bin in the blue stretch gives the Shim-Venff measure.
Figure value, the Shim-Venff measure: 227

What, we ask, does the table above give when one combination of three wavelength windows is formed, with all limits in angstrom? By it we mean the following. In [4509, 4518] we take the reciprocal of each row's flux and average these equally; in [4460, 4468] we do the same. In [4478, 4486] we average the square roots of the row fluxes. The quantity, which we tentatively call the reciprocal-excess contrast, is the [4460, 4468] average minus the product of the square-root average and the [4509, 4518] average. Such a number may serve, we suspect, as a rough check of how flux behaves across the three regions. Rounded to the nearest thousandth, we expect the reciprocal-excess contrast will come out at -0.156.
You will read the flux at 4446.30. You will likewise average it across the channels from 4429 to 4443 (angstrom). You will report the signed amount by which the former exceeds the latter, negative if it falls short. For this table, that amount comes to 1.6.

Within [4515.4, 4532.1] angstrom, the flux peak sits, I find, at 4520.63 angstrom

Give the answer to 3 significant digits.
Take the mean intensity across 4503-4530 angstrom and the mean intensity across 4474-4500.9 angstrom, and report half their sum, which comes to 19.3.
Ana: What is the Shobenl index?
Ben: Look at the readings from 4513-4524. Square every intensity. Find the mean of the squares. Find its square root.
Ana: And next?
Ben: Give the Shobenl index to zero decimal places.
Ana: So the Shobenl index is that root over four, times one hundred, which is 490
